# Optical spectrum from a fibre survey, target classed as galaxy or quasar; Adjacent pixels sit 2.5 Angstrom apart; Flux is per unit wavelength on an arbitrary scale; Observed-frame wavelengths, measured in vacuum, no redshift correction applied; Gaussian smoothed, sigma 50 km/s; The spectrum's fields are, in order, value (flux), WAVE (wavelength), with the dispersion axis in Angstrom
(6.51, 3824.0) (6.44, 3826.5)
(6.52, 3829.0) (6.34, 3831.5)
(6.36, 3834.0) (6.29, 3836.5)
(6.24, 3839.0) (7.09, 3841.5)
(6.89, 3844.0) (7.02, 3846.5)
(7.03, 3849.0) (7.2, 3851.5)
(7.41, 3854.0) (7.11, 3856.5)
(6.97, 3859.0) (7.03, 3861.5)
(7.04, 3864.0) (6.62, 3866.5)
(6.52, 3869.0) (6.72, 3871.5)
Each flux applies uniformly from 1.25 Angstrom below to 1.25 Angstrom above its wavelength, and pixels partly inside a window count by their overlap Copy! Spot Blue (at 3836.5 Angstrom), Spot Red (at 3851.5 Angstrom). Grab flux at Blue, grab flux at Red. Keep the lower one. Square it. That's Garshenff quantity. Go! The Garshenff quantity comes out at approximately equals 39.6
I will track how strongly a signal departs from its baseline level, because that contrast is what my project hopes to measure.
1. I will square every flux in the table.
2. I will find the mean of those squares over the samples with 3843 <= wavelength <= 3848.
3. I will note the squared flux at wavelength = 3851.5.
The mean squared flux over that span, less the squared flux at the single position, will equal -3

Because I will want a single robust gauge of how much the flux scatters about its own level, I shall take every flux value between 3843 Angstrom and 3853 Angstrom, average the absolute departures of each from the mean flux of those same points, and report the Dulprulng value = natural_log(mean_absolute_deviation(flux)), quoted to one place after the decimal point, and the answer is -2.5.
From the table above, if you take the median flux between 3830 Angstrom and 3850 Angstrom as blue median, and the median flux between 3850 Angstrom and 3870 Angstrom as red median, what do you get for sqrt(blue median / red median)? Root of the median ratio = 0.970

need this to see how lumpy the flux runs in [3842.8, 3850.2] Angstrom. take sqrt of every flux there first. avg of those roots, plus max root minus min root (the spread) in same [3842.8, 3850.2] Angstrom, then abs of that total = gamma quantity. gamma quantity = 2.67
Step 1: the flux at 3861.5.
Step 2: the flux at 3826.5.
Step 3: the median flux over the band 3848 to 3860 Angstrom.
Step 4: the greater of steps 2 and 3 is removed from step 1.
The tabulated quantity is -0.1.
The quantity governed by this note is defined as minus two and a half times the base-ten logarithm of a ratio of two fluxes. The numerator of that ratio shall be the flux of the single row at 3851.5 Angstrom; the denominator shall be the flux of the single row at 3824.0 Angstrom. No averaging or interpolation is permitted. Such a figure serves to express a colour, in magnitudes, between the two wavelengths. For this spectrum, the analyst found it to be -0.11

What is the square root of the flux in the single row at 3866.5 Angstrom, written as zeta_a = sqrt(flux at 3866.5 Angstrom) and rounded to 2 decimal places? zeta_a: 2.57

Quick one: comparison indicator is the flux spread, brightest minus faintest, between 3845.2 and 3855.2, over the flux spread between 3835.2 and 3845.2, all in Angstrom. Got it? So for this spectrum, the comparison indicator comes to 0.46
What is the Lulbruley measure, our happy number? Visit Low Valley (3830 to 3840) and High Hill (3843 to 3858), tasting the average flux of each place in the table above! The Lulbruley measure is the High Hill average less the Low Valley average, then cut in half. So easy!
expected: 0.40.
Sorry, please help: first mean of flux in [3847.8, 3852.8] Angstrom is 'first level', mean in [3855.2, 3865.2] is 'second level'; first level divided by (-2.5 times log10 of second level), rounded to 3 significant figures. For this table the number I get -3.36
